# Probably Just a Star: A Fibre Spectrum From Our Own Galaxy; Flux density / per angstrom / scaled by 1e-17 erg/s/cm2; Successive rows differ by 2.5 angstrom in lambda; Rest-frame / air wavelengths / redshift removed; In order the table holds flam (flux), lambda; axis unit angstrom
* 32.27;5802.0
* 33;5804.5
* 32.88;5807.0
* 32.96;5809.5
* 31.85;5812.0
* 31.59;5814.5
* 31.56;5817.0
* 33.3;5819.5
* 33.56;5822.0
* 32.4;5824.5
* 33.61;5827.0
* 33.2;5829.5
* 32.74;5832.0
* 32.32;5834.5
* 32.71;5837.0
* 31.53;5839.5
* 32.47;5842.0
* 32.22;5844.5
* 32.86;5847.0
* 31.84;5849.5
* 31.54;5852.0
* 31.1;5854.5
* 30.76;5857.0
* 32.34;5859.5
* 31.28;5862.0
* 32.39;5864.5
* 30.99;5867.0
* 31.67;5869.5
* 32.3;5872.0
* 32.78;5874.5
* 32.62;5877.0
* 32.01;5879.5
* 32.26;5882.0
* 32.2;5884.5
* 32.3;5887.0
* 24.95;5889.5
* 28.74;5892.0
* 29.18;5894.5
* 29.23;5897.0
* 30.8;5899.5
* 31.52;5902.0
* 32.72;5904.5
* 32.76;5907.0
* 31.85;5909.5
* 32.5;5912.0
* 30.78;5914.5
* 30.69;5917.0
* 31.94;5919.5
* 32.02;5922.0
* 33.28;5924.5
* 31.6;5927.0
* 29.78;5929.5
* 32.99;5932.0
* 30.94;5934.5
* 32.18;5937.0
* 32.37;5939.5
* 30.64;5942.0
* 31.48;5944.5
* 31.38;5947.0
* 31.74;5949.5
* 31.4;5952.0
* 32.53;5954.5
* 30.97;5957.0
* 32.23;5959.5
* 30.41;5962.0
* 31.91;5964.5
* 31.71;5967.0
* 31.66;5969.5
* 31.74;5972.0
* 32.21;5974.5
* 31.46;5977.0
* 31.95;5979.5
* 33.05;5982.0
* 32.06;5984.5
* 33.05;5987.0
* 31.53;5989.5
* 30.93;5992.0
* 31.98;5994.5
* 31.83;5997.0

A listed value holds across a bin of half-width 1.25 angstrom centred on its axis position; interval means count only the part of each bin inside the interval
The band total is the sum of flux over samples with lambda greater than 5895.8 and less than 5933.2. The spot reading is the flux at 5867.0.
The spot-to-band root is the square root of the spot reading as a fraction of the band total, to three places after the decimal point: 0.256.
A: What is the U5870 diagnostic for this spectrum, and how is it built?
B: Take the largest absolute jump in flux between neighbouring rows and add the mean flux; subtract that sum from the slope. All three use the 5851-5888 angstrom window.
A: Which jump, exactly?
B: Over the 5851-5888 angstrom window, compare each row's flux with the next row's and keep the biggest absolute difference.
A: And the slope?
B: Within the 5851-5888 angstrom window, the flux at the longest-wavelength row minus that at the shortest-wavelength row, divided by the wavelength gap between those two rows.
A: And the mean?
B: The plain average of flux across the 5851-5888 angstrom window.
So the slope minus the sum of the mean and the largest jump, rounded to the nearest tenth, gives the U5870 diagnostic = -33.5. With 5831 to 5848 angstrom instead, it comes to -33.6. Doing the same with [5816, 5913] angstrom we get -39.1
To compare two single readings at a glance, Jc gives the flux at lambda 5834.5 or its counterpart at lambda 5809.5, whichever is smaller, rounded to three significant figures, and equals 32.3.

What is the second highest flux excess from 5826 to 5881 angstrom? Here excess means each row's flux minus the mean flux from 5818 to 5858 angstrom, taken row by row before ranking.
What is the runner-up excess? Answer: 0.81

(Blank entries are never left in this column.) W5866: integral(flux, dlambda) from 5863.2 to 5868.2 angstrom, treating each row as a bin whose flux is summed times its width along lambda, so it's 158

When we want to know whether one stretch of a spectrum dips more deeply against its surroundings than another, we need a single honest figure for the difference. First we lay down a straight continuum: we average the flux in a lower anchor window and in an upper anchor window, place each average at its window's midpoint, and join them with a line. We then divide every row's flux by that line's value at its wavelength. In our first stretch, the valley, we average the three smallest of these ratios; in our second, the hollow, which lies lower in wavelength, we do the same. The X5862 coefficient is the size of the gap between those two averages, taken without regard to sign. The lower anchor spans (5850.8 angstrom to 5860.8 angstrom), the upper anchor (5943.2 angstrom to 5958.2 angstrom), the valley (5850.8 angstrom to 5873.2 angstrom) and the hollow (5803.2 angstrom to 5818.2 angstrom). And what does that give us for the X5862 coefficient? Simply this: 0.025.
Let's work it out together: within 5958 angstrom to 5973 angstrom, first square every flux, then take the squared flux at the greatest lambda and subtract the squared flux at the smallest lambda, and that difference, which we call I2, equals -31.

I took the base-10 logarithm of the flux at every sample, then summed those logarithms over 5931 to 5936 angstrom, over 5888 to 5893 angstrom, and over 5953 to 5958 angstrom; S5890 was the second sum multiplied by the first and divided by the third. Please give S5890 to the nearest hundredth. 2.86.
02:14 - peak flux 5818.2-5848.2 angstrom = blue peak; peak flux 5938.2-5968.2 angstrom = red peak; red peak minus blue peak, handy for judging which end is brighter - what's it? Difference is -1.1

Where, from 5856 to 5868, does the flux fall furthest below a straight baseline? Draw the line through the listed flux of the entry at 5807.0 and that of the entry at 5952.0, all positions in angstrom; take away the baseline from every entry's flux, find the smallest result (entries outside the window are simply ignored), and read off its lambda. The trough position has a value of 5857.0 angstrom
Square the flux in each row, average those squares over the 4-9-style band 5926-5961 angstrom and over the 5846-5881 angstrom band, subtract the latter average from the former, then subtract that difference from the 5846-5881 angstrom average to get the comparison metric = 1037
